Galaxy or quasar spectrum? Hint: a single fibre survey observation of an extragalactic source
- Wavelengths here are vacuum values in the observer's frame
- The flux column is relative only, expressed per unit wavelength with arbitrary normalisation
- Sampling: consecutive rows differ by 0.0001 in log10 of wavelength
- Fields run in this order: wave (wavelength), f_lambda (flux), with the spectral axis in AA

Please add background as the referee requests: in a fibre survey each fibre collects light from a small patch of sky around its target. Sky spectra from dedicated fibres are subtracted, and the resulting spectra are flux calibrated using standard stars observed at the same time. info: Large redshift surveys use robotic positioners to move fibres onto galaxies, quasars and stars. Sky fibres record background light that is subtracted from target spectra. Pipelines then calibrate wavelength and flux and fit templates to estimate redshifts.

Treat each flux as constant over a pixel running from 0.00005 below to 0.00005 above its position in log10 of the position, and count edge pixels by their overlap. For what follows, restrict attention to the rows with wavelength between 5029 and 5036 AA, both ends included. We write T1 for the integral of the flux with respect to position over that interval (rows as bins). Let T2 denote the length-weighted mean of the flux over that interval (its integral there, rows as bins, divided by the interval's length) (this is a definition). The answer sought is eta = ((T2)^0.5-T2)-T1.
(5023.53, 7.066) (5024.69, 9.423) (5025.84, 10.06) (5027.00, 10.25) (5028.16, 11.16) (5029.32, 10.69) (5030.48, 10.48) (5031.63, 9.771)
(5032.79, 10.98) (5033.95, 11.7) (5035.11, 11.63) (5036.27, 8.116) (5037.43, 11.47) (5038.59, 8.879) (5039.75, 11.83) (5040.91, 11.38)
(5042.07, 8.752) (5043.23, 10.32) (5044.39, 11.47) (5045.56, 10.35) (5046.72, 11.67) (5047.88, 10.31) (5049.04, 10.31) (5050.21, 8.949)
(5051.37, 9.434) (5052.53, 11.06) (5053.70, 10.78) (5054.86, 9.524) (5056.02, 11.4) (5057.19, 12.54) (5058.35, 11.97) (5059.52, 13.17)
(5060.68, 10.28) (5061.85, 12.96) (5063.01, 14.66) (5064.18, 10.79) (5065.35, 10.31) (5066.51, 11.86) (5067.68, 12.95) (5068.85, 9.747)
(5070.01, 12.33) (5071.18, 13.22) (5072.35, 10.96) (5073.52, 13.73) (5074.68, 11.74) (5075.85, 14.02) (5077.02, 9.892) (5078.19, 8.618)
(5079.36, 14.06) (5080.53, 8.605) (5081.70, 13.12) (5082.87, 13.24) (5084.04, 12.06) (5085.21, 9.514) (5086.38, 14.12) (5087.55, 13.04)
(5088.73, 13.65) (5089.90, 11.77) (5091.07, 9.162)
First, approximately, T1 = 75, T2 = 10.8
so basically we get -83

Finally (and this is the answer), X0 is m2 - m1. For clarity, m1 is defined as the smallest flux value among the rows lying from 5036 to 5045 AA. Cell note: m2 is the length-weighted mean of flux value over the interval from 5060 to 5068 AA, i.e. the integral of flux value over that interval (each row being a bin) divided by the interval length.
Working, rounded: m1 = 8.116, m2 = 12.0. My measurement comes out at 3.8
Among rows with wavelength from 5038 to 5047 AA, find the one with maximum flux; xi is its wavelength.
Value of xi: 5039.75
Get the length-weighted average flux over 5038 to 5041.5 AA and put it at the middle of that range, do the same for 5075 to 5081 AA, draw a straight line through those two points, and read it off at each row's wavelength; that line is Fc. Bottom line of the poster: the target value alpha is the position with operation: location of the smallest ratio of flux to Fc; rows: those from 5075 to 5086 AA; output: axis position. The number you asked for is 5080.53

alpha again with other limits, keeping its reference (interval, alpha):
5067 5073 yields 5068.85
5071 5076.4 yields 5072.35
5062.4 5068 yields 5065.35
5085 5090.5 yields 5085.21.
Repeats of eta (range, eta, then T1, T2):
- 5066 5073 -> -91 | 83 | 11.9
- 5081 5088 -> -96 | 87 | 12.4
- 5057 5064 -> -96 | 87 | 12.5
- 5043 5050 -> -82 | 75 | 10.7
